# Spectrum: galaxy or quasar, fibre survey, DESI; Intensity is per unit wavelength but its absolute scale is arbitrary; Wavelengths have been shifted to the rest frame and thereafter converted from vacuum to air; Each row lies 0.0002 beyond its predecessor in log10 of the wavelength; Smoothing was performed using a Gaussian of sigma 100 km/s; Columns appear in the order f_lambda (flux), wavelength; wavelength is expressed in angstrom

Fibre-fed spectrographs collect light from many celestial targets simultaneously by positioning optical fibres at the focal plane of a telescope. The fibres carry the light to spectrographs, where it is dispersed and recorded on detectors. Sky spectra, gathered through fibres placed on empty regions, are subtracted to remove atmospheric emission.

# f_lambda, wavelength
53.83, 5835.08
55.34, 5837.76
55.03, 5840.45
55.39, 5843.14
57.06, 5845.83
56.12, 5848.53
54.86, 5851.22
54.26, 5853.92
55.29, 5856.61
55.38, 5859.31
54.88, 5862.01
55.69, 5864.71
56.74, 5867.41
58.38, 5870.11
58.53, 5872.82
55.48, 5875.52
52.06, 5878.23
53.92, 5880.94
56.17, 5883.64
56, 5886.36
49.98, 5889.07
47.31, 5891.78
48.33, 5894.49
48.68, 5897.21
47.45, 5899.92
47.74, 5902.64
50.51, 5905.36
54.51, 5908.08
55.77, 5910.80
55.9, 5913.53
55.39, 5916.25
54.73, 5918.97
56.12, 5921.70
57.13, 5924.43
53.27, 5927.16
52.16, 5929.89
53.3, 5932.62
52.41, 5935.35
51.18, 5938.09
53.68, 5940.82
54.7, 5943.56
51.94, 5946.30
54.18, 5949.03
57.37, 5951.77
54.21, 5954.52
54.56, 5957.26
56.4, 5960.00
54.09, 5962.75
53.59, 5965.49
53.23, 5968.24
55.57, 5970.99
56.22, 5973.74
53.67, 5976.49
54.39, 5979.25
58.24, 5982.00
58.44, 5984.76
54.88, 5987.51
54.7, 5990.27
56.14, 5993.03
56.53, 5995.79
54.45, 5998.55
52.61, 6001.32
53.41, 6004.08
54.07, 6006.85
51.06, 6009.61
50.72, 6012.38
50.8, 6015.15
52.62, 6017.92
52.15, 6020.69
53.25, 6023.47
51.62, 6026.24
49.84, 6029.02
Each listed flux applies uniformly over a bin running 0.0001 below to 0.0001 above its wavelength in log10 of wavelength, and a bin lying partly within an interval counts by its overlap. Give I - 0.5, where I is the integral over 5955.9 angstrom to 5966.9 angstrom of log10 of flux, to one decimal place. 18.6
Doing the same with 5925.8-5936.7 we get 18.3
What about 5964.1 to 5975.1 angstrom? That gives 18.6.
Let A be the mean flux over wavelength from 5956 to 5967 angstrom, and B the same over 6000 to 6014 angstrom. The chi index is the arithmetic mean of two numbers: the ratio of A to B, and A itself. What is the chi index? 27.9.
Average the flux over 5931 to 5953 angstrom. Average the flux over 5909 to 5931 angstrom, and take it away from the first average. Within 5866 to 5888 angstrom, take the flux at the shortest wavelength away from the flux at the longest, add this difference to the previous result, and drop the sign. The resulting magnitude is 2.2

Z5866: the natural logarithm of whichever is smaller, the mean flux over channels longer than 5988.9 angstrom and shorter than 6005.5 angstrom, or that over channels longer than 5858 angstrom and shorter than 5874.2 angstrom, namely 4.00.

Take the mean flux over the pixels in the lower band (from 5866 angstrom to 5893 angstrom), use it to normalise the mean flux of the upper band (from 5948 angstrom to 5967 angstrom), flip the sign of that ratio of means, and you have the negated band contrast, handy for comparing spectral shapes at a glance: -1.01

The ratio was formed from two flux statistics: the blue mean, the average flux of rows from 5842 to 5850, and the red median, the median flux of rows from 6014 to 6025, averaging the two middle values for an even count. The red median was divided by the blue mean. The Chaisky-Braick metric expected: 0.93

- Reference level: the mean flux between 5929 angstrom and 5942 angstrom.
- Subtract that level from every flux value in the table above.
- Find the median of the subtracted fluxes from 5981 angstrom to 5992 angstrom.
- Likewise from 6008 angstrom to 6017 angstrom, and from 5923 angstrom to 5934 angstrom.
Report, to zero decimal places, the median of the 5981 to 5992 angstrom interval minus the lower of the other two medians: 6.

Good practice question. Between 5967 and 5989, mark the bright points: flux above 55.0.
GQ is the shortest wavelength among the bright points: 5970.99 angstrom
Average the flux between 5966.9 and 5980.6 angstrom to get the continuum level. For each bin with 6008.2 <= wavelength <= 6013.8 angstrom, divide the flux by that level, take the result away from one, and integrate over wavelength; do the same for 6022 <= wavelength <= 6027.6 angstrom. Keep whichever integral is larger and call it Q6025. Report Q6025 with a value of 0.38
